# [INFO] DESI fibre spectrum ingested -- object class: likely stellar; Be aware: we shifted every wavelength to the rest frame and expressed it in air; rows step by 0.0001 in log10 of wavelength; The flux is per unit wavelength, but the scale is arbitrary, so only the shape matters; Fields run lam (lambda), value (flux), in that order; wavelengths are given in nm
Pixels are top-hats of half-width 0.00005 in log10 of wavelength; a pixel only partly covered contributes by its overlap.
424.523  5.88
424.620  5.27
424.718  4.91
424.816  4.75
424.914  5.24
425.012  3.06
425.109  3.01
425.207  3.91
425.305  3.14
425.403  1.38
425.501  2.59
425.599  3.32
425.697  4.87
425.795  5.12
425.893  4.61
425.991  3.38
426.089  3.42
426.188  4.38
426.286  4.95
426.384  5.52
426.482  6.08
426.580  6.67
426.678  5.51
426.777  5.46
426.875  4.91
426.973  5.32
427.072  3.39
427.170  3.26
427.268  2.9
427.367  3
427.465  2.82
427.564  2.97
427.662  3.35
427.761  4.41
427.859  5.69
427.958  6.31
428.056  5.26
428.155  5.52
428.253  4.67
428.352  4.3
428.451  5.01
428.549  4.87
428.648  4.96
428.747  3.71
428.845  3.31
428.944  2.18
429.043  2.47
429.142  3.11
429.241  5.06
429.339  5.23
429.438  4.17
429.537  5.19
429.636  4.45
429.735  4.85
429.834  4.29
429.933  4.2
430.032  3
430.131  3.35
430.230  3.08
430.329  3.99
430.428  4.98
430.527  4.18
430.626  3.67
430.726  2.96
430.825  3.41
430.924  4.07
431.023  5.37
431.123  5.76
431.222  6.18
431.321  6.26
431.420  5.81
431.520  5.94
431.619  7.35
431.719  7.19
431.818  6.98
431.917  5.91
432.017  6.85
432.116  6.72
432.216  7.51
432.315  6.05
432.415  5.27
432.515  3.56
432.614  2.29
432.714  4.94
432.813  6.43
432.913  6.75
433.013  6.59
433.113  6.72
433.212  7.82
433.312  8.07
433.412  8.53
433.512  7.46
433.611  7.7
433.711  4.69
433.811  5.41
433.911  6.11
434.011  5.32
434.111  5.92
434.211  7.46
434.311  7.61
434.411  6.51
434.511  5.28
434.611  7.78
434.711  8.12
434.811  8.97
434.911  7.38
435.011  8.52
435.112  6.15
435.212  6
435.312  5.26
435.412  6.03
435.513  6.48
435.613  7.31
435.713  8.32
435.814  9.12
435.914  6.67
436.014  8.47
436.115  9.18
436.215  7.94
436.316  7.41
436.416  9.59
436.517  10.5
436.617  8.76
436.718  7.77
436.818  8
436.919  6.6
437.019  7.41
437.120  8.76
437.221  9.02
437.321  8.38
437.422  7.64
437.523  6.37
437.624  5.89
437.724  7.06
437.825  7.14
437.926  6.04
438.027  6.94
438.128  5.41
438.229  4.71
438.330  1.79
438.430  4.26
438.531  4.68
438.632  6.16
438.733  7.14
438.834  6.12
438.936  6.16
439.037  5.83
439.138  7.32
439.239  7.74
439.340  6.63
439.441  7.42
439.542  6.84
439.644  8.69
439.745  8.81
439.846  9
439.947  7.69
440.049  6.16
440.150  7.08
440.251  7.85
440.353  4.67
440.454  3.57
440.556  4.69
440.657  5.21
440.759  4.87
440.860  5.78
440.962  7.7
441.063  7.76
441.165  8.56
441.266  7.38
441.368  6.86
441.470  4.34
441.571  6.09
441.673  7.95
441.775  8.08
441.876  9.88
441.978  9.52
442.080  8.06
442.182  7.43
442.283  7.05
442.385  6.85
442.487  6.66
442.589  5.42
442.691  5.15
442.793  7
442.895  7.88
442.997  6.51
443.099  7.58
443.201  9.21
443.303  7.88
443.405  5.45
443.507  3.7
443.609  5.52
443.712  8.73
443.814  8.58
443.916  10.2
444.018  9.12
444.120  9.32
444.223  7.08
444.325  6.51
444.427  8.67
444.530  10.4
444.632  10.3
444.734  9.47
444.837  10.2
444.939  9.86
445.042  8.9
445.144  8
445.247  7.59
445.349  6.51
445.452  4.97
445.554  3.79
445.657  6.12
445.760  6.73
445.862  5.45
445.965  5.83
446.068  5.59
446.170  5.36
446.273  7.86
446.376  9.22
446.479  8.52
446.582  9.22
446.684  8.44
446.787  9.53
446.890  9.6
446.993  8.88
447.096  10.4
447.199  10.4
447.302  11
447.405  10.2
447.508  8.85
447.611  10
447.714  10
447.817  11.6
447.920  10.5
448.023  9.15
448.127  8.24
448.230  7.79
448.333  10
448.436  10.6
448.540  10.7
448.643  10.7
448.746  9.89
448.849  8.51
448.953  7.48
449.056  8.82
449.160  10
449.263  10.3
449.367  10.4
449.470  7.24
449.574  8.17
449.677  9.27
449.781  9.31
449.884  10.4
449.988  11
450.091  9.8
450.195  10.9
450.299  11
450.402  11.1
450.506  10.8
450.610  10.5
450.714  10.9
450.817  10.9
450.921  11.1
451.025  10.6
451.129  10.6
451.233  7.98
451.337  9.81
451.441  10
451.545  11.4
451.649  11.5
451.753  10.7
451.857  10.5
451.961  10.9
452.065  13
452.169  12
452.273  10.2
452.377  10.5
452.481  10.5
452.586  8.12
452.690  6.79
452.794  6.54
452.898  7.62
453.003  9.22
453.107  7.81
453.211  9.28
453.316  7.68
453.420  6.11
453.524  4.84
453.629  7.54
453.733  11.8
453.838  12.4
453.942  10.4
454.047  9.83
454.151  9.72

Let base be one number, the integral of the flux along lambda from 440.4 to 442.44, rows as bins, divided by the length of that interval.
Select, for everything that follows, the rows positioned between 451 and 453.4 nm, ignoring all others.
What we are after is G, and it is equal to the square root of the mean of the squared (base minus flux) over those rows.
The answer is 3.3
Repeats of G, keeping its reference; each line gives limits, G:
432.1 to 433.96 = 1.7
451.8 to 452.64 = 4.1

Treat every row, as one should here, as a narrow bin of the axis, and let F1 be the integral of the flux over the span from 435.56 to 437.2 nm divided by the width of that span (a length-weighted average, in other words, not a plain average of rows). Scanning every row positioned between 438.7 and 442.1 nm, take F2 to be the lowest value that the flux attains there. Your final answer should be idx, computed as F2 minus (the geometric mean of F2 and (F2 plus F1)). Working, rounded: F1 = 8.2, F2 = 3.57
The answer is -2.9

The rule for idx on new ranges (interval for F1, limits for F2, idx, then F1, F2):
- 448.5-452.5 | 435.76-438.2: -3.8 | 10.2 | 5.41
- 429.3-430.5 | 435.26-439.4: -1.5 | 4.2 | 1.79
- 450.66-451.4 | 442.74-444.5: -3.5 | 10.3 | 3.7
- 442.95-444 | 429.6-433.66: -2.4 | 7.4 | 2.29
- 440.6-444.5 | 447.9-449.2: -3.0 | 7.3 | 7.48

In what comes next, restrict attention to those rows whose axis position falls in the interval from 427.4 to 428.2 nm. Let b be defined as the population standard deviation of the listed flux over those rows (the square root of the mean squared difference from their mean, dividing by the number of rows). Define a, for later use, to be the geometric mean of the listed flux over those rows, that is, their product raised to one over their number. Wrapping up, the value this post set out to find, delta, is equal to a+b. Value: 5.6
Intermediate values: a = 4.4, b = 1.26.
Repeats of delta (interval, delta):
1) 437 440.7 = 7.9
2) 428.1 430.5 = 5.0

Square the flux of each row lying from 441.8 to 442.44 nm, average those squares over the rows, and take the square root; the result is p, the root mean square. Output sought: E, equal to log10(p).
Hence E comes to 0.91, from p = 8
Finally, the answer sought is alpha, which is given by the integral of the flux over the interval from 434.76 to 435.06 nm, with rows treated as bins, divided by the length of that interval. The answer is 8.3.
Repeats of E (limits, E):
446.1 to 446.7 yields 0.91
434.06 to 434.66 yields 0.83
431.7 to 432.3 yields 0.84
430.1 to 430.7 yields 0.59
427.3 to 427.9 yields 0.59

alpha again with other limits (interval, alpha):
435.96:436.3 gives 8.4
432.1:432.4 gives 6.6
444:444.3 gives 8.3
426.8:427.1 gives 4.7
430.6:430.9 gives 3.4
